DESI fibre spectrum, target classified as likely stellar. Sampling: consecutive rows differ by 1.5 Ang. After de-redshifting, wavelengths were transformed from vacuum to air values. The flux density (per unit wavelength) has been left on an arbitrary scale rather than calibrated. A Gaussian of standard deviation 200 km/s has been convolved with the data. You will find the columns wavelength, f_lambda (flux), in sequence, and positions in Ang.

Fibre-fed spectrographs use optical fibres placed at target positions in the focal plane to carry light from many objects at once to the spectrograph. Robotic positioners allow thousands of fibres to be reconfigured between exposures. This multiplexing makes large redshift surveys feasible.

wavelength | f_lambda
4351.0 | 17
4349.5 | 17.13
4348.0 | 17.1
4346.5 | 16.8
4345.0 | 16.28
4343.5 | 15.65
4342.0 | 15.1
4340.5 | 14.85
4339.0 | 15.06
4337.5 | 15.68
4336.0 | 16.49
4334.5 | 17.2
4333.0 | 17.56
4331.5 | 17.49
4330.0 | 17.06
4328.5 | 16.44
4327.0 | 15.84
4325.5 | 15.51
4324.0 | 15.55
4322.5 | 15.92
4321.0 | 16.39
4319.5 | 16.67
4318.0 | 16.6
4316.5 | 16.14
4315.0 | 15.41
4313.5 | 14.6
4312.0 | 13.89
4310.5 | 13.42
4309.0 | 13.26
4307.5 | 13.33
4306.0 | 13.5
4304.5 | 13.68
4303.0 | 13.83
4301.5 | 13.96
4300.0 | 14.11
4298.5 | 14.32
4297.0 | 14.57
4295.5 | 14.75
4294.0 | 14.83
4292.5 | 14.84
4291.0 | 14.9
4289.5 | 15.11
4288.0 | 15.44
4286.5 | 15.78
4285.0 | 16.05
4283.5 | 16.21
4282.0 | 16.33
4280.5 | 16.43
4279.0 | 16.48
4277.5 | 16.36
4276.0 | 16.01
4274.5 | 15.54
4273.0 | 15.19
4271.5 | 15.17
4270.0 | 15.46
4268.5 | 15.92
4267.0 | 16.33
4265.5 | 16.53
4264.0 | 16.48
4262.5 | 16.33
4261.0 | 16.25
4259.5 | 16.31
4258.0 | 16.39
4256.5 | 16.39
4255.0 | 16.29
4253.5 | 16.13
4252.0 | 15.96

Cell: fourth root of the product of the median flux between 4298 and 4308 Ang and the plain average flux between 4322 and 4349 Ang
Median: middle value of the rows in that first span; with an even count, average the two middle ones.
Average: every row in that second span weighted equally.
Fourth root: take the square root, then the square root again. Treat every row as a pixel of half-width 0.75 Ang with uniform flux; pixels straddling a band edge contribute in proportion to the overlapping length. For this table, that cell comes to 3.87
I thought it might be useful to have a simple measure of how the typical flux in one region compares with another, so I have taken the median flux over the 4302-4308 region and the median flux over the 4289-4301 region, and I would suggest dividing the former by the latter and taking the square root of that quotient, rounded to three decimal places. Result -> 0.959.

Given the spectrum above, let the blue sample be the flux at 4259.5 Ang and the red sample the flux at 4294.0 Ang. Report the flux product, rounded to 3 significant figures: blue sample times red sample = 242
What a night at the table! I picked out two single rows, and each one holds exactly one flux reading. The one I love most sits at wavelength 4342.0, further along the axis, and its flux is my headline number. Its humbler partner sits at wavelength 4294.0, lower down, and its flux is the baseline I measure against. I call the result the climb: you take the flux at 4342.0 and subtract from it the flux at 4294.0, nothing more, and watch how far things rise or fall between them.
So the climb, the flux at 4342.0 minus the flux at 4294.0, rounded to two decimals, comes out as 0.27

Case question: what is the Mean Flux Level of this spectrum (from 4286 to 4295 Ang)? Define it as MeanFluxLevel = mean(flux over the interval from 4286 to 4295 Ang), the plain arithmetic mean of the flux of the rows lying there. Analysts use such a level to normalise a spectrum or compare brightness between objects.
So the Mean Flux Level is 15.1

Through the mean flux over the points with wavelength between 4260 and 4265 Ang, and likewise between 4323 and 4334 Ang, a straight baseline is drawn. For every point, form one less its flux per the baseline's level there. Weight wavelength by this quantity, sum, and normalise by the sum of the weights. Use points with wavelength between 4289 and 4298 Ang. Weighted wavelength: 4293.5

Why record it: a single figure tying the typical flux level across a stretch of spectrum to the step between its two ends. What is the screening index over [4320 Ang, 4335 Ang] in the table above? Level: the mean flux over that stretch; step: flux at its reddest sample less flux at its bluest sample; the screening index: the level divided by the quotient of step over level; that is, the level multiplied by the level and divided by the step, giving 336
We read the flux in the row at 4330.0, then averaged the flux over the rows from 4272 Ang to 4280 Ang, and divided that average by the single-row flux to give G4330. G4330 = 0.93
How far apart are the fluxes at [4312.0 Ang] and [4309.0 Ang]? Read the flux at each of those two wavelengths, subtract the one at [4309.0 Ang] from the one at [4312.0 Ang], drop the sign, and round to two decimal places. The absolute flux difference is 0.63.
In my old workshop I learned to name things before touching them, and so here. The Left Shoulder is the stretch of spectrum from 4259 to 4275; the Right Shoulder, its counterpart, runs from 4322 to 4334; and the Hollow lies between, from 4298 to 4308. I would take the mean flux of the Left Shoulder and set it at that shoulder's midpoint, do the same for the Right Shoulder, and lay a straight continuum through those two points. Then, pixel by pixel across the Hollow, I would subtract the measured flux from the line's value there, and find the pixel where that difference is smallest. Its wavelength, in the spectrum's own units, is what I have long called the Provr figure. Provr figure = 4298.5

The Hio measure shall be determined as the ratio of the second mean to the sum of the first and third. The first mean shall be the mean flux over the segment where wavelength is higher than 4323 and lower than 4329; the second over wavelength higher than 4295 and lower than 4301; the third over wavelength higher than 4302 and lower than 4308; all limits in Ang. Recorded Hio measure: 0.49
